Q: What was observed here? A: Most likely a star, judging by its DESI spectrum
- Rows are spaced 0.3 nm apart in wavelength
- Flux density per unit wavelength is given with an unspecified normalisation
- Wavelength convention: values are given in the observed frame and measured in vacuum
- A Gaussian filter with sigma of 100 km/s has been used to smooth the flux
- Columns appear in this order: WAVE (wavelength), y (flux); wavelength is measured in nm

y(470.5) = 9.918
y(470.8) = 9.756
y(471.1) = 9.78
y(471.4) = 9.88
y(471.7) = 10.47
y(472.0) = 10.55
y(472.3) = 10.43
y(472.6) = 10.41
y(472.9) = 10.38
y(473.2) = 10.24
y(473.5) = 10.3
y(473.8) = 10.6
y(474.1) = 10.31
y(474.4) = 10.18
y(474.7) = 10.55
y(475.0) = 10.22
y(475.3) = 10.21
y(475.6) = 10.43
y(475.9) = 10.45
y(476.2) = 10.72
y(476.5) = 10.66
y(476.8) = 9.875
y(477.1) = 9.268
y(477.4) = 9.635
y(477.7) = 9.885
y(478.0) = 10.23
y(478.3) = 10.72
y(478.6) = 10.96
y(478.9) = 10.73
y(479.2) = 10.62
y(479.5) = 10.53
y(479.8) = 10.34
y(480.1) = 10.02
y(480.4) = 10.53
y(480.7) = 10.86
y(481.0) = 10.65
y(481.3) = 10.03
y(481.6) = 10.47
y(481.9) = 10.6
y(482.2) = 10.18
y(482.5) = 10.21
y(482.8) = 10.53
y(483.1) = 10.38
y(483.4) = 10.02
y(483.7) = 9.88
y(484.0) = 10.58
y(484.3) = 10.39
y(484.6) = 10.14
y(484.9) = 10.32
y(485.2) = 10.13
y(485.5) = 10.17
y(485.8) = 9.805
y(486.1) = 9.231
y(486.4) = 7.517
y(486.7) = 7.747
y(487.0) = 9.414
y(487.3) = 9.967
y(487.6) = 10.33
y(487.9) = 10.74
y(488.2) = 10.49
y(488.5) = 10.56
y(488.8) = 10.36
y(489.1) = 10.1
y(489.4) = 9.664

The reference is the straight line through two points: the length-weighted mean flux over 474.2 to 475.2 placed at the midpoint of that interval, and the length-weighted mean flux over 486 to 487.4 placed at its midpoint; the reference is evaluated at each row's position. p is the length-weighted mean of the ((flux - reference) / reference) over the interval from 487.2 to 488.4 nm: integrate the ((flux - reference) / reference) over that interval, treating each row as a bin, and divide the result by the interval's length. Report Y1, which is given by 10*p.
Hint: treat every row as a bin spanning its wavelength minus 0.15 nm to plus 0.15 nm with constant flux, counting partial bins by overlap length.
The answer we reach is 2.14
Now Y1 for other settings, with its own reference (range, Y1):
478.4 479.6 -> 1.00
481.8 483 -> 1.17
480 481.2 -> 1.04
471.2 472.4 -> -0.36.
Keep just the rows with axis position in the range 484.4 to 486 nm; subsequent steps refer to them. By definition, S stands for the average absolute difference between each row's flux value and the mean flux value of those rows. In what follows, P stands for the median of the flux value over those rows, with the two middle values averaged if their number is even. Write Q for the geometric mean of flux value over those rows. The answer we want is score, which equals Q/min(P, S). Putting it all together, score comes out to 82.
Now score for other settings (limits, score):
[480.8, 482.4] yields 46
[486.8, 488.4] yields 26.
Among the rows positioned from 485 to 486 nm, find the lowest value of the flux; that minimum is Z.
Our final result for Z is 9.805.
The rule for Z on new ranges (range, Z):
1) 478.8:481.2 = 10.02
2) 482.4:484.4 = 9.88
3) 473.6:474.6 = 10.18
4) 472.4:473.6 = 10.24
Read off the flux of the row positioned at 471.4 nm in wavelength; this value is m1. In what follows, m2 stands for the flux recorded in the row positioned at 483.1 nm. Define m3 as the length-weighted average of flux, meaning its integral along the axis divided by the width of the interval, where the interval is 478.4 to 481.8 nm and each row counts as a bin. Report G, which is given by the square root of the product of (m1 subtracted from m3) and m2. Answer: 2.6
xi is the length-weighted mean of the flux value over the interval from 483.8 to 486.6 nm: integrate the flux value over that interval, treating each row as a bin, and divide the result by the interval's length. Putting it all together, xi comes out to 9.8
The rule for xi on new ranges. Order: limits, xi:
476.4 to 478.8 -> 10.2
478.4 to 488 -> 10.1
